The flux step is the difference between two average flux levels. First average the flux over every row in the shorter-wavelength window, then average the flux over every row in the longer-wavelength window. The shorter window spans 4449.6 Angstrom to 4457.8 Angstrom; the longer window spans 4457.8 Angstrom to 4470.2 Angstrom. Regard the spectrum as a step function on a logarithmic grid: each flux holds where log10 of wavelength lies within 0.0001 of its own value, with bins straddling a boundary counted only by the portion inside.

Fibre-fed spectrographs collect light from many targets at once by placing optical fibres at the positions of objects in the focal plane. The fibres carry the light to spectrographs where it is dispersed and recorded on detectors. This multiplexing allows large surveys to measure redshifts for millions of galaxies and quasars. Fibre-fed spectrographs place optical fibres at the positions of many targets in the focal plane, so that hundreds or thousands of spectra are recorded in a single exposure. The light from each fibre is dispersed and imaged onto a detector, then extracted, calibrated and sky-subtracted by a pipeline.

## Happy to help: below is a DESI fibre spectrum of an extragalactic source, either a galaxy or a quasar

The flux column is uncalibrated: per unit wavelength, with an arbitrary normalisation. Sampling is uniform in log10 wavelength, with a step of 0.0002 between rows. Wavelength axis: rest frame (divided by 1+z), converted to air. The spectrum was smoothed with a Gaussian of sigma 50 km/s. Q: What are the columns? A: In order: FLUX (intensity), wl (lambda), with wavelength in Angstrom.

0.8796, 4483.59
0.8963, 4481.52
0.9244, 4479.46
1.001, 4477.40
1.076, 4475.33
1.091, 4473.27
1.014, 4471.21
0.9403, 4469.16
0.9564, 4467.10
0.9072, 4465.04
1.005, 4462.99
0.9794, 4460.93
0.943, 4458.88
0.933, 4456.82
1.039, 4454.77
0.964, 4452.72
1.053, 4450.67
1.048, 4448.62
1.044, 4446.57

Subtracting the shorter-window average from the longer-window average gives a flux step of -0.04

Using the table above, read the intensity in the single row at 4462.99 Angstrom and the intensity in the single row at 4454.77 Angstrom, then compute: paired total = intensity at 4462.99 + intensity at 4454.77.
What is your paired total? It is 2.04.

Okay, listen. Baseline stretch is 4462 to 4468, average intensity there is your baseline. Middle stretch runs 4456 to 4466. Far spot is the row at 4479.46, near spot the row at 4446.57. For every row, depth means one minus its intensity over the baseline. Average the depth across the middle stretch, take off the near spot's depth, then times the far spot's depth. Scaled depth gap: 0.003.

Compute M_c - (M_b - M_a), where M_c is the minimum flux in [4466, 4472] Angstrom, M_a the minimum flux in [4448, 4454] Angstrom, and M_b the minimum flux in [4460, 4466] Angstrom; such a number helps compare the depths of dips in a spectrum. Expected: 0.997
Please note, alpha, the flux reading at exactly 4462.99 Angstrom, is 1.005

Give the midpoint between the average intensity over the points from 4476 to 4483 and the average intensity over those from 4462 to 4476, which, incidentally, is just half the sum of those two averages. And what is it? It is 0.97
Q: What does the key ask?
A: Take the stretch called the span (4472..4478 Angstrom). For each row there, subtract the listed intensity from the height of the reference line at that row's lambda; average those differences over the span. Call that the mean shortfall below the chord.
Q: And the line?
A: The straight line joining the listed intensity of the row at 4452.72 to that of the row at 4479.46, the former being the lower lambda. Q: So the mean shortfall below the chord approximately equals -0.13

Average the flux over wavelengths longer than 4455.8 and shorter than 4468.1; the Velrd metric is 0.95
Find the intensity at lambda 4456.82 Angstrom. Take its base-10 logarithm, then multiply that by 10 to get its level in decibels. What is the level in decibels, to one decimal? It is -0.3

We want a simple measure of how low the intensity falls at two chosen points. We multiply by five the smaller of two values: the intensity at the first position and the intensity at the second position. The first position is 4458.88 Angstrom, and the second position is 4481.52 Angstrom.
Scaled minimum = 4.5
